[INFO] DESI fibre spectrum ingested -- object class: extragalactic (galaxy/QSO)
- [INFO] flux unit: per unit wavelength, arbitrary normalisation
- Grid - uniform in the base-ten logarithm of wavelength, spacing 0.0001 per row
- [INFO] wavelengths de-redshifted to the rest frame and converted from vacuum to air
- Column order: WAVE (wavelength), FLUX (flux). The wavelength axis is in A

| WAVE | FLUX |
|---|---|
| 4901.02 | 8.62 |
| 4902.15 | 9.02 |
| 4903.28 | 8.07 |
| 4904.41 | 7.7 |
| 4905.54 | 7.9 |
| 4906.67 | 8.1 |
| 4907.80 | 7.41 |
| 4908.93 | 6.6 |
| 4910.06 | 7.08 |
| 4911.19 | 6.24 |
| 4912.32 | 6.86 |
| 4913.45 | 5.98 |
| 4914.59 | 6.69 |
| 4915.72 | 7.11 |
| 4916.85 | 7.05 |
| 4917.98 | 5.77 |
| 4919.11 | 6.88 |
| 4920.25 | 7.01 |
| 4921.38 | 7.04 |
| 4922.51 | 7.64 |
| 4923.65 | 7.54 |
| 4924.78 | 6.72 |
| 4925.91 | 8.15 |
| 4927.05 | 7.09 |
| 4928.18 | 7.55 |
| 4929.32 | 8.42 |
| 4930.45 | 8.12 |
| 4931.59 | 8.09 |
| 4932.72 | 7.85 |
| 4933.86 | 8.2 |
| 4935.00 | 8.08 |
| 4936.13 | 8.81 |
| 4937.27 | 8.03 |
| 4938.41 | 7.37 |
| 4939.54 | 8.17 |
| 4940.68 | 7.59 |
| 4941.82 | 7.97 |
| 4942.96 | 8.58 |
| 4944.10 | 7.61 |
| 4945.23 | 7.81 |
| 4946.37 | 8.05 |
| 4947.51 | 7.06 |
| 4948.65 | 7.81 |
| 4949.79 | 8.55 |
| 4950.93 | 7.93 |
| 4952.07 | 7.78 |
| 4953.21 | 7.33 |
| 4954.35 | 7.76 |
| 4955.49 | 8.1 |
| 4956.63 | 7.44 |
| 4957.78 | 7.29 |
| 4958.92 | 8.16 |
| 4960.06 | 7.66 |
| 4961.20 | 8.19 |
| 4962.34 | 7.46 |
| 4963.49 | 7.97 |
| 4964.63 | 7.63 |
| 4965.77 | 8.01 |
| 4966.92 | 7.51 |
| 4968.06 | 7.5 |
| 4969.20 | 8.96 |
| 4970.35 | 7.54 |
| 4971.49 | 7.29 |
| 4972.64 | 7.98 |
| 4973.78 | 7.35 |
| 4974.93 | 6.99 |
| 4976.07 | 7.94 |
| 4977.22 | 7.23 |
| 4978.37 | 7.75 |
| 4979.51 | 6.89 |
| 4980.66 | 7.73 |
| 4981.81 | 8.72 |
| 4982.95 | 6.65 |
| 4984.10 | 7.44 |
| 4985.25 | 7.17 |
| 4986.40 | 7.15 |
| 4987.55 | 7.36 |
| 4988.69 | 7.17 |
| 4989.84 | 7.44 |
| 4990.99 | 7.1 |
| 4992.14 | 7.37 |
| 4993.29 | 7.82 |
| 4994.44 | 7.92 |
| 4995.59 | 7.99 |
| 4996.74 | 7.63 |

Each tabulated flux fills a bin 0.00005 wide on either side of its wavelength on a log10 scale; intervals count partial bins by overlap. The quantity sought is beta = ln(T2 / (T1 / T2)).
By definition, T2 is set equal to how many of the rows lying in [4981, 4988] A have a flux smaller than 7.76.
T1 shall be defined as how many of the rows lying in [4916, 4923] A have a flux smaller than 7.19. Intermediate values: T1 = 5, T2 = 5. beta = 1.6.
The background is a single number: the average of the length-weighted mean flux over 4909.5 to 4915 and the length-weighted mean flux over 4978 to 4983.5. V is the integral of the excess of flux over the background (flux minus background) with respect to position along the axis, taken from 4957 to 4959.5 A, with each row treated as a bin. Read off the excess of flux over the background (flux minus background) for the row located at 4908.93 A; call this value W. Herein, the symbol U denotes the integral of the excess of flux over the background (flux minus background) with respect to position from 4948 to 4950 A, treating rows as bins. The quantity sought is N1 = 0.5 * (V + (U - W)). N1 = 2.0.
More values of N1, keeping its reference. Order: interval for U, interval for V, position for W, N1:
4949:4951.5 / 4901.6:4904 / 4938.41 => 3.0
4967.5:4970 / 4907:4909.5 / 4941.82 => 1.0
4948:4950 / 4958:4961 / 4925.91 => 1.7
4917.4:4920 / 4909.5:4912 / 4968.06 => -1.5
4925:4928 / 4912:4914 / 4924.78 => 0.2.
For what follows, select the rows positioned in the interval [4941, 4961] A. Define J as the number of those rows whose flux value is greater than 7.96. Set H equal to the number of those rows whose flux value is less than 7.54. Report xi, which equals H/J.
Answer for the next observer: 0.7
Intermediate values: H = 4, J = 6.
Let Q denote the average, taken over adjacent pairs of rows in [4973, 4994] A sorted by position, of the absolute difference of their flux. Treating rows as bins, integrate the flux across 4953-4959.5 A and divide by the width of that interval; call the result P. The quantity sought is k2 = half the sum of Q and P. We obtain 4.15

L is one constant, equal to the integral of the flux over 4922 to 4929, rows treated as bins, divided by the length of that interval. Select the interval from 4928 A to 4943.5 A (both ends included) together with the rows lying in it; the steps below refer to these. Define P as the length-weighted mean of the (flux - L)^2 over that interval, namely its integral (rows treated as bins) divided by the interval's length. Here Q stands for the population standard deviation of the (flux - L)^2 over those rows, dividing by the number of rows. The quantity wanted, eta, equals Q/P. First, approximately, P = 0.49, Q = 0.49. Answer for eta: 0.98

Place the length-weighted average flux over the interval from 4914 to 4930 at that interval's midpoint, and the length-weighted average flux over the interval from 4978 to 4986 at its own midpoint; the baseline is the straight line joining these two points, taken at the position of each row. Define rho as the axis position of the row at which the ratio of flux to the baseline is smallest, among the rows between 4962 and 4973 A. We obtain 4971.49 A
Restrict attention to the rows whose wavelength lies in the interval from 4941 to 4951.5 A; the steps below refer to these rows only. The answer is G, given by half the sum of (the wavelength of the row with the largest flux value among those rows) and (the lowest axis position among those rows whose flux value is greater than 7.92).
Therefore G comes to 4942.4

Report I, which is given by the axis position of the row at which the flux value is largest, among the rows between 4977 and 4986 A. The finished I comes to 4981.81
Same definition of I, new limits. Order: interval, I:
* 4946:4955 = 4949.79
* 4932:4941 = 4936.13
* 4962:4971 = 4969.20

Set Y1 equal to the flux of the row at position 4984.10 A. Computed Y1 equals 7.44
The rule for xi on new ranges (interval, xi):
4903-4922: 6.5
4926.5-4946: 0.2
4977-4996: 5.5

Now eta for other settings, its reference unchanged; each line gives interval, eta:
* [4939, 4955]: 1.25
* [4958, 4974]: 1.91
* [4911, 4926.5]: 1.26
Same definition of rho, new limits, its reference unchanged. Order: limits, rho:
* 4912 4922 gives 4917.98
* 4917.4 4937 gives 4917.98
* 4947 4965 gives 4947.51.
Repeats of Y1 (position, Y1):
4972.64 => 7.98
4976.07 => 7.94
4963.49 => 7.97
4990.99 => 7.1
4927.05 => 7.09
